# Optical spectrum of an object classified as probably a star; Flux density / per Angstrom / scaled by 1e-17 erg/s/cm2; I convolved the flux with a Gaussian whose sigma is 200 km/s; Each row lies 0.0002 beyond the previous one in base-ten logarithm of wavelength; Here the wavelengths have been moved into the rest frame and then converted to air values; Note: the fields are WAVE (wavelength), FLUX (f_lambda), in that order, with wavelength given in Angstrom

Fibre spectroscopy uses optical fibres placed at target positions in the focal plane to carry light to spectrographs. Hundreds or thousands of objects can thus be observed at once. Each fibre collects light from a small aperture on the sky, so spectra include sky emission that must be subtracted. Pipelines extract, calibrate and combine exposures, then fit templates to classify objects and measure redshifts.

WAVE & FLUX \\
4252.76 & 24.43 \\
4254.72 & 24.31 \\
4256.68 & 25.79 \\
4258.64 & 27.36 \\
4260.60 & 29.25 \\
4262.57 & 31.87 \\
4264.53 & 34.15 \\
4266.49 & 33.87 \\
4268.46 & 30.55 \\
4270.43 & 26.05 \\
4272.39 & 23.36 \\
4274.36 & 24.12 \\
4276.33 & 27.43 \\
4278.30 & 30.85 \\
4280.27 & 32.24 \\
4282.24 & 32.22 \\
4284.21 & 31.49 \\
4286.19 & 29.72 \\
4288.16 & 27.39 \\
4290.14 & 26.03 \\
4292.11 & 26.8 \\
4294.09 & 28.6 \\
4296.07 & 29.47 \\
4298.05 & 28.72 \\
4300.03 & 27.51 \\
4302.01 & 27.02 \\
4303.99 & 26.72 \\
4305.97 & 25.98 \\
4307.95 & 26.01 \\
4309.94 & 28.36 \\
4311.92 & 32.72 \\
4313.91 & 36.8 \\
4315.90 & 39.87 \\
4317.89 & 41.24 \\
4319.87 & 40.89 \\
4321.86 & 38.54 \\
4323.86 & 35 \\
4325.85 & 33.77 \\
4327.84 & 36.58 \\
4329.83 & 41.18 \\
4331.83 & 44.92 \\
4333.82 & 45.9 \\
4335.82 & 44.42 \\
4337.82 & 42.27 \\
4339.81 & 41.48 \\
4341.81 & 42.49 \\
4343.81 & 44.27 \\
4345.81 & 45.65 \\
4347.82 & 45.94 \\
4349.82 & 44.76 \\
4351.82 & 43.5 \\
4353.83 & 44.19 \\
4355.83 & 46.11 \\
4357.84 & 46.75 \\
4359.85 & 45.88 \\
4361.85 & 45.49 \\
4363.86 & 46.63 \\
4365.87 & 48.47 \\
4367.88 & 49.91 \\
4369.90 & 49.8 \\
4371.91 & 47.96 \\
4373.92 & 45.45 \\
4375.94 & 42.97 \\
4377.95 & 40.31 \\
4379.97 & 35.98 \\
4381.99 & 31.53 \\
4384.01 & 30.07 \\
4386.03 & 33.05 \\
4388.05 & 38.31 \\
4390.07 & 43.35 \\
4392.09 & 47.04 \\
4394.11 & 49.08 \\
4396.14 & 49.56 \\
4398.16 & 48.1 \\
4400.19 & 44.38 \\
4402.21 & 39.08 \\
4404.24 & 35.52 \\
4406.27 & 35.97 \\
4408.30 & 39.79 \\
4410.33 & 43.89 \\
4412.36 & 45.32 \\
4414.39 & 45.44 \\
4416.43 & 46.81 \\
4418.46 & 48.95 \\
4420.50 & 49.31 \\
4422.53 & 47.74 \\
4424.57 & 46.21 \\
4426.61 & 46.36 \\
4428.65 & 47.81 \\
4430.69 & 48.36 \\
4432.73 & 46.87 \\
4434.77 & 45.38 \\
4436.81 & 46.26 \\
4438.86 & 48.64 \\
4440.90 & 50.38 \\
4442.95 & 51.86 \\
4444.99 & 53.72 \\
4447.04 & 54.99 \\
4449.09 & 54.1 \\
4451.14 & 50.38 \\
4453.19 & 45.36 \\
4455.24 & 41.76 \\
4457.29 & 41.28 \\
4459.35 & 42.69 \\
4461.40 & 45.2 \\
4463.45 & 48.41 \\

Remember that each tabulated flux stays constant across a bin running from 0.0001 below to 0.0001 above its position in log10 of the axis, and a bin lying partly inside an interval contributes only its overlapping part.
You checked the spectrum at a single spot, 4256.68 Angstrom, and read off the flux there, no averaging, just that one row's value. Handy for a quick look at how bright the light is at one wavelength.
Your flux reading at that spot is 25.79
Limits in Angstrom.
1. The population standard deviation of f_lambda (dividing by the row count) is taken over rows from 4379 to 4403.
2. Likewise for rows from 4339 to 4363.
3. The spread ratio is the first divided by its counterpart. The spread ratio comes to 4.5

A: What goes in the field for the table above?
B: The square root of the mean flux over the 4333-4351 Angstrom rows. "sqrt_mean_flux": 6.6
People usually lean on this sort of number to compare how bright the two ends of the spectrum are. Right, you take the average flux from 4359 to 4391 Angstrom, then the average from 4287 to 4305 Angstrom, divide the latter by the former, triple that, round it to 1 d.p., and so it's 2.0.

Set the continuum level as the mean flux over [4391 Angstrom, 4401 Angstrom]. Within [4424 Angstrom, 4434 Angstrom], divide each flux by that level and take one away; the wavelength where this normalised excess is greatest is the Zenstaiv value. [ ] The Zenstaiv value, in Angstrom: 4430.69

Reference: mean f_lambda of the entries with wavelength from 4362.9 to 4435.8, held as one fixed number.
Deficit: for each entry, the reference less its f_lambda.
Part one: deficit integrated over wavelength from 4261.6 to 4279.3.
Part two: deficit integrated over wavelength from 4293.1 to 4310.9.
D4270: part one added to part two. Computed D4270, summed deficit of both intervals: 552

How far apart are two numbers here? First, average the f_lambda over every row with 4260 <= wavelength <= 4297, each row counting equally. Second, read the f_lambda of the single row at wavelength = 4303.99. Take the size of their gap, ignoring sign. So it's 2.5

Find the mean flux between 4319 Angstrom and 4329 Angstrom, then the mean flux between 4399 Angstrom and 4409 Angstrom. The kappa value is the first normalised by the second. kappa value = 0.95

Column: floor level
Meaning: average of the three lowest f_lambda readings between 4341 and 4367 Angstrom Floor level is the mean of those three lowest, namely 43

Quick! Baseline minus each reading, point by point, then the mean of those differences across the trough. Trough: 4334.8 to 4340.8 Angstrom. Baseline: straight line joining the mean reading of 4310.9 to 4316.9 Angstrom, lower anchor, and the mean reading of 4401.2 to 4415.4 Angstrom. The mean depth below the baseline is -5.2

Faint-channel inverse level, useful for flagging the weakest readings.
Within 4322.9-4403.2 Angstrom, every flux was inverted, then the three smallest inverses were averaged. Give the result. 0.0201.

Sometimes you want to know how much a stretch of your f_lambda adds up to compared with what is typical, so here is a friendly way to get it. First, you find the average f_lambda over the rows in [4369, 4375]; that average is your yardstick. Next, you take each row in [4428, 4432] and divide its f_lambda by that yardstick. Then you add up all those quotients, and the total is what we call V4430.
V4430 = 2.0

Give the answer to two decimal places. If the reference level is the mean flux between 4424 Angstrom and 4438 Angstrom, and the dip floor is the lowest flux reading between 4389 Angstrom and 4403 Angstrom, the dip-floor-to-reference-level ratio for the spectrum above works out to 0.84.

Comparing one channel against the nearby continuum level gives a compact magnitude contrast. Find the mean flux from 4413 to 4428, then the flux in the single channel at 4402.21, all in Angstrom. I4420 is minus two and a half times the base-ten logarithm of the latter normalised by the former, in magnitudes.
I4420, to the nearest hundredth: 0.21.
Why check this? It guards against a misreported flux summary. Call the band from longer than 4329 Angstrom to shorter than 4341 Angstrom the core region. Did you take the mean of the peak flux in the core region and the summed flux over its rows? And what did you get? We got 153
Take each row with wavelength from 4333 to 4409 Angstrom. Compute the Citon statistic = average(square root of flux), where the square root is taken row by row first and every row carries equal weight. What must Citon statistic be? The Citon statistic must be 6.56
